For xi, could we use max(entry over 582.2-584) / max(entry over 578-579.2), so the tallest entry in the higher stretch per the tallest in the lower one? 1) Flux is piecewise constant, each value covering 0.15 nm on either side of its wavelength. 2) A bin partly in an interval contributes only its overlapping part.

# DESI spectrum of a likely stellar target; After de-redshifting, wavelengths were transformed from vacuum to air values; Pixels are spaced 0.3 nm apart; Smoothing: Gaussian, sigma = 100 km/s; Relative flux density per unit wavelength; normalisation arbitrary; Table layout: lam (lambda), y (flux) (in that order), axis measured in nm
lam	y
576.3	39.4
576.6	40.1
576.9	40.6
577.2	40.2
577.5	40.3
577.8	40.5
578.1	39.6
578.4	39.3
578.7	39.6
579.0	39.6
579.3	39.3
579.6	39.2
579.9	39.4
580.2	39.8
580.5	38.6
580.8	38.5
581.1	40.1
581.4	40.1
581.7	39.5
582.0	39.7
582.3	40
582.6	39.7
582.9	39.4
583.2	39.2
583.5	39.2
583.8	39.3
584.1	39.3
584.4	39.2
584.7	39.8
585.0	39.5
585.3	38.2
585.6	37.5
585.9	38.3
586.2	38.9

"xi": 1.01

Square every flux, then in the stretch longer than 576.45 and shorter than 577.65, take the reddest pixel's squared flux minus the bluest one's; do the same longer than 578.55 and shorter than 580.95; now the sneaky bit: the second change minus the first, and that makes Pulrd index -102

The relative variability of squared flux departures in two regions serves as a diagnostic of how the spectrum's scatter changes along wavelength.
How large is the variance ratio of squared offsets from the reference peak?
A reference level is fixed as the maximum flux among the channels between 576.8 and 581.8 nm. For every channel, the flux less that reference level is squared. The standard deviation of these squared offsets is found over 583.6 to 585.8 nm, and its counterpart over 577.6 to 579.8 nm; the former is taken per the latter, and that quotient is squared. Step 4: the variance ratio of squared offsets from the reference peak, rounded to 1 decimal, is 24.8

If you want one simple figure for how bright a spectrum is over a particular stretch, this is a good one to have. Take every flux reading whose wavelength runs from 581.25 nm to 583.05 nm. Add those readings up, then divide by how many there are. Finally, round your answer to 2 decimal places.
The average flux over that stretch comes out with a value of 39.73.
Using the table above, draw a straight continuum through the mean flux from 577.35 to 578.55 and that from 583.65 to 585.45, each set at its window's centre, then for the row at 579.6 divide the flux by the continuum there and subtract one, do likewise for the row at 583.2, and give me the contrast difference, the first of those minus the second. -0.010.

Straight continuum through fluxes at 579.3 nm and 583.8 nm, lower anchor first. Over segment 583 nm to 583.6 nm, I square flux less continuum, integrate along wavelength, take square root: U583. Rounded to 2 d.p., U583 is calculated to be 0.08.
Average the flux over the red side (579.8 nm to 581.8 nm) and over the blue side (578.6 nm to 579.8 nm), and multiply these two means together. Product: 1554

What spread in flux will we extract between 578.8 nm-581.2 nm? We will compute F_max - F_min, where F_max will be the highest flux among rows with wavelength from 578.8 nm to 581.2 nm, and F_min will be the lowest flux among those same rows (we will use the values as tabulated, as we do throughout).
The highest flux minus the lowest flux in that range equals 1.6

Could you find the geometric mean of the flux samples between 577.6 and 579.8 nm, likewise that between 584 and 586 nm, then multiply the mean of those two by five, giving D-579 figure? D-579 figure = 196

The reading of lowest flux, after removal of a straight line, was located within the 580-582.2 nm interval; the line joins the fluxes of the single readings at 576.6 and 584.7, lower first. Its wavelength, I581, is 580.8 nm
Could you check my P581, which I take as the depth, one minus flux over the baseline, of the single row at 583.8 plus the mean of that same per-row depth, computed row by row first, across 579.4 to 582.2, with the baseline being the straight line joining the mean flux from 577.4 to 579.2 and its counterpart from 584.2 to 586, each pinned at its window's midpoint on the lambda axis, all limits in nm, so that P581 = -0.0091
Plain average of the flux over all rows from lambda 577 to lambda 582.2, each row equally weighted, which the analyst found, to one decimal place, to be 39.6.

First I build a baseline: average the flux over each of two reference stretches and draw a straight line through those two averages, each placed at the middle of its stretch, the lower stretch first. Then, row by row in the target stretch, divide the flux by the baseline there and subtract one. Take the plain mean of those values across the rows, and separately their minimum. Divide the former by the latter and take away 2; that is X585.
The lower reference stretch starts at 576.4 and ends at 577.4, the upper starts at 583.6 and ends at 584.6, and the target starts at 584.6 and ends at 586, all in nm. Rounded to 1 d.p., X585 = -1.7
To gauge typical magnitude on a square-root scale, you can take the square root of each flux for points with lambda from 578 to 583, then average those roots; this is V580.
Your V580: 6.284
